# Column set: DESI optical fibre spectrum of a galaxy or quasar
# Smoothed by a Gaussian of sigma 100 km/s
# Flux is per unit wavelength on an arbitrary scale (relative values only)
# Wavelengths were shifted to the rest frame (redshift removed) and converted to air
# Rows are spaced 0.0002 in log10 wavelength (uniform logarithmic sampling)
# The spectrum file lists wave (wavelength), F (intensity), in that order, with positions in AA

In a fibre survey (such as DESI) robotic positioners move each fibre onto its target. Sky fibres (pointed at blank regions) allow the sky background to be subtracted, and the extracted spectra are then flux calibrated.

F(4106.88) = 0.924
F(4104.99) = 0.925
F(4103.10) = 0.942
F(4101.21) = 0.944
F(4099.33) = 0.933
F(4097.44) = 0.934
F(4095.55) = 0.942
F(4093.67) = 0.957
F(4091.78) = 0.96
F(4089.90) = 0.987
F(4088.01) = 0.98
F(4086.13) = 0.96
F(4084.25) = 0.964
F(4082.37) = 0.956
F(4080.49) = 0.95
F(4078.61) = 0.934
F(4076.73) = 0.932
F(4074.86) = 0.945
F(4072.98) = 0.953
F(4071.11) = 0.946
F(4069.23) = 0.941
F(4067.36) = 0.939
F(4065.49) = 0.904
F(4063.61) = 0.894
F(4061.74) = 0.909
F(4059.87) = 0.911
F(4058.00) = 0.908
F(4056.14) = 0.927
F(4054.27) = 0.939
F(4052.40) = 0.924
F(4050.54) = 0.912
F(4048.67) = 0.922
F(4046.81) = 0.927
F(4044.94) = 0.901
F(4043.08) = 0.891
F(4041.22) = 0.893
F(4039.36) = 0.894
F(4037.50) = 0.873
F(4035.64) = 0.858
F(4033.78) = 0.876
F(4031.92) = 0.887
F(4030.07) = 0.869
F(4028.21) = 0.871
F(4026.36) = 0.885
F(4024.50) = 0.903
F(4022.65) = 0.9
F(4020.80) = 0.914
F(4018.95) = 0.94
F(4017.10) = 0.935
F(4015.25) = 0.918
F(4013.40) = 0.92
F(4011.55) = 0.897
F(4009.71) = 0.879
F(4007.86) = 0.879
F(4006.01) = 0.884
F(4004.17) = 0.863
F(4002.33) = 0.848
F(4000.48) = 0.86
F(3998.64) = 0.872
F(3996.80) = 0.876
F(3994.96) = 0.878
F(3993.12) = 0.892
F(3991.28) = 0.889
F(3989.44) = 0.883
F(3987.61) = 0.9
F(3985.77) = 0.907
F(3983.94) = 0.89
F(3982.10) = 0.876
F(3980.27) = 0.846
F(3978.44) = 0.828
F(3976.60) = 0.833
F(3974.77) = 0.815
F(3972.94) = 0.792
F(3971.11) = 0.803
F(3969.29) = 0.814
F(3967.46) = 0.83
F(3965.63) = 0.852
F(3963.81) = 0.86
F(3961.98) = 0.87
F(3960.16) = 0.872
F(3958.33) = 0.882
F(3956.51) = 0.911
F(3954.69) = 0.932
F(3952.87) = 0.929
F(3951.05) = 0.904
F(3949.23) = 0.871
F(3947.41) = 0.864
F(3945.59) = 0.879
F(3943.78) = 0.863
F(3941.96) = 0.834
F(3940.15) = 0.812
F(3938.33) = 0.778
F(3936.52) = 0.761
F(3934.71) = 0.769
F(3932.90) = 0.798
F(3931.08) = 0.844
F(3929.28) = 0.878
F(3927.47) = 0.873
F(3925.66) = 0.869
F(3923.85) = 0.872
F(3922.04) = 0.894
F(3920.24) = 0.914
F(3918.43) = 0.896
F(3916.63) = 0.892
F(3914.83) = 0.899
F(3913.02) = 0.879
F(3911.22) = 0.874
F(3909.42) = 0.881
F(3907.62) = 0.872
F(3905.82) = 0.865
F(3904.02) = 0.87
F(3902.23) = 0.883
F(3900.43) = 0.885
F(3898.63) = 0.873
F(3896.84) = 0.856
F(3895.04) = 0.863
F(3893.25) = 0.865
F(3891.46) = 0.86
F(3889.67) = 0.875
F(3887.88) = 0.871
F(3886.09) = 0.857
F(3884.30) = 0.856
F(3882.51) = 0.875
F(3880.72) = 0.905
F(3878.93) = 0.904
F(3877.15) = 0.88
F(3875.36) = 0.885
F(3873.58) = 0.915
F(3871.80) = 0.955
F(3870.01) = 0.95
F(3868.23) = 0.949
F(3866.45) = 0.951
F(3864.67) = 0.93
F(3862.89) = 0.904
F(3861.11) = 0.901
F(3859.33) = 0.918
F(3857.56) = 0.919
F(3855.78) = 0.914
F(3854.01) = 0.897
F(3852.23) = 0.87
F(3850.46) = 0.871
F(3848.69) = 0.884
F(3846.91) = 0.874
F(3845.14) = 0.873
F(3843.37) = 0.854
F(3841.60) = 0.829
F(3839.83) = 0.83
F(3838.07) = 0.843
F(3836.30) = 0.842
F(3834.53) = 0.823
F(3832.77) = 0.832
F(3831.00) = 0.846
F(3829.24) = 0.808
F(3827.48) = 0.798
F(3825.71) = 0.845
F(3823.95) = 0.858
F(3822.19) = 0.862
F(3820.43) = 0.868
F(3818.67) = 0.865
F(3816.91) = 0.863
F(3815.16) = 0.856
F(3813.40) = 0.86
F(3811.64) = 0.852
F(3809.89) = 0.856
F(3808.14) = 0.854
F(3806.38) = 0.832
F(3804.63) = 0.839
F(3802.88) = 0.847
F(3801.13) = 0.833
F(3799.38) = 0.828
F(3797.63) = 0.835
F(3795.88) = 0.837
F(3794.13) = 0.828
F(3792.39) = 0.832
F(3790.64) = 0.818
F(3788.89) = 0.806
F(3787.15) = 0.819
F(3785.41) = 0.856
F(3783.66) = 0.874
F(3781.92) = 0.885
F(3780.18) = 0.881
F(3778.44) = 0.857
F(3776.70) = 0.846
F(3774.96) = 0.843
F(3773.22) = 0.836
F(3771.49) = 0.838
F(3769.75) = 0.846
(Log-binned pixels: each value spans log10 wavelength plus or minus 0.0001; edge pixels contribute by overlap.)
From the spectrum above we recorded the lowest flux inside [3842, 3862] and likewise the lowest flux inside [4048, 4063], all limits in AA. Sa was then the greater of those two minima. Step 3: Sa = 0.908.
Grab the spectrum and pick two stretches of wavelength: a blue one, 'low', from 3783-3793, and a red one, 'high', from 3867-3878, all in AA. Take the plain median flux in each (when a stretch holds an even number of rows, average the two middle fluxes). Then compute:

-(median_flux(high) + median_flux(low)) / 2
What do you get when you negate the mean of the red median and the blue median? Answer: -0.88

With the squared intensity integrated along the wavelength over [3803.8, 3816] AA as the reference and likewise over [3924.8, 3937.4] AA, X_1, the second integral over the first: 0.98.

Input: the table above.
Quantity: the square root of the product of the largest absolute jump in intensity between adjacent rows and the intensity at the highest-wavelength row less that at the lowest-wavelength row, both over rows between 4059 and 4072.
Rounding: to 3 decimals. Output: 0.035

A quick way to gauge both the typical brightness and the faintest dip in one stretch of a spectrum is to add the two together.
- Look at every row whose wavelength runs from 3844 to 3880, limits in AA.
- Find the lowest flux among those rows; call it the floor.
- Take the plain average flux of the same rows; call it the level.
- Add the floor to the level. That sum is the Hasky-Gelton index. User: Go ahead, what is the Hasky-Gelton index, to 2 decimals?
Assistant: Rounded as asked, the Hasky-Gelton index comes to 1.78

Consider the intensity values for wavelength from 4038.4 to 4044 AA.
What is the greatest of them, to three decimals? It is 0.894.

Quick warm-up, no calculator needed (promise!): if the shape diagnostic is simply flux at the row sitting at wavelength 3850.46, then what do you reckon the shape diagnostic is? 0.871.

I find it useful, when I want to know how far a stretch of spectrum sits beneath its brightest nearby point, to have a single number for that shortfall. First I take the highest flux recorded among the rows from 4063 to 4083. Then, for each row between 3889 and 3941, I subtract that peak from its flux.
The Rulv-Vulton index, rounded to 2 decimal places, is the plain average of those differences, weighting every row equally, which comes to -0.10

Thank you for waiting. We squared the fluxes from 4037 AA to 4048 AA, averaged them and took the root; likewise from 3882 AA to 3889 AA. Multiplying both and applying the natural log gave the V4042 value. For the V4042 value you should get -0.25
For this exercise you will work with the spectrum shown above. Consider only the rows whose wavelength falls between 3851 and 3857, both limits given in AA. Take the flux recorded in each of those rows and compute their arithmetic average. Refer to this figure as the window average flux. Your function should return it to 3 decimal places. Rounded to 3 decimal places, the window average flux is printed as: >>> 0.894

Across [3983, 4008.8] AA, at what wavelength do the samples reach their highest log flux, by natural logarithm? 3985.77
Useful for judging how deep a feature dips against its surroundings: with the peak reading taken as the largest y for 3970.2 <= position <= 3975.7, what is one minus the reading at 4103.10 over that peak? -0.156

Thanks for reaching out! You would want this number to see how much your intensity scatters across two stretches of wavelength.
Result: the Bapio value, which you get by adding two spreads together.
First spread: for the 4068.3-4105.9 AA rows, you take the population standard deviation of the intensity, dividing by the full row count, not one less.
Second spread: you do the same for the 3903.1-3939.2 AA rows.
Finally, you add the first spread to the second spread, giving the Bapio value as 0.06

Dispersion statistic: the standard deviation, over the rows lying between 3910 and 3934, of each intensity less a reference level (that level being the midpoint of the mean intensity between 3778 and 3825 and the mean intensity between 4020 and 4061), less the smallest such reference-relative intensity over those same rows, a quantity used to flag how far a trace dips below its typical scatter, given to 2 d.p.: 0.10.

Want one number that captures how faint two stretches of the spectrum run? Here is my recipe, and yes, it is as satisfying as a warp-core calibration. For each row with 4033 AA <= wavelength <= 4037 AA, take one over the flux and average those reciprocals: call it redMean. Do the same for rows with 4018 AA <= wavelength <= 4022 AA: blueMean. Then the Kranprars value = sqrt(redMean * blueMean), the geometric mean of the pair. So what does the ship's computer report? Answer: 1.12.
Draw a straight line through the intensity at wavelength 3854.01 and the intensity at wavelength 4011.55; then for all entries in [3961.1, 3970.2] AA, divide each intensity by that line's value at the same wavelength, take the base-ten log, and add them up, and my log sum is -0.13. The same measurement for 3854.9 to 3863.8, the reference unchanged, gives 0.03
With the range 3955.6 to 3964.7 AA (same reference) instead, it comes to -0.04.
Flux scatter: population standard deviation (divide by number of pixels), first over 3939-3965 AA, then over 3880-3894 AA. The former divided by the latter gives 2.17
